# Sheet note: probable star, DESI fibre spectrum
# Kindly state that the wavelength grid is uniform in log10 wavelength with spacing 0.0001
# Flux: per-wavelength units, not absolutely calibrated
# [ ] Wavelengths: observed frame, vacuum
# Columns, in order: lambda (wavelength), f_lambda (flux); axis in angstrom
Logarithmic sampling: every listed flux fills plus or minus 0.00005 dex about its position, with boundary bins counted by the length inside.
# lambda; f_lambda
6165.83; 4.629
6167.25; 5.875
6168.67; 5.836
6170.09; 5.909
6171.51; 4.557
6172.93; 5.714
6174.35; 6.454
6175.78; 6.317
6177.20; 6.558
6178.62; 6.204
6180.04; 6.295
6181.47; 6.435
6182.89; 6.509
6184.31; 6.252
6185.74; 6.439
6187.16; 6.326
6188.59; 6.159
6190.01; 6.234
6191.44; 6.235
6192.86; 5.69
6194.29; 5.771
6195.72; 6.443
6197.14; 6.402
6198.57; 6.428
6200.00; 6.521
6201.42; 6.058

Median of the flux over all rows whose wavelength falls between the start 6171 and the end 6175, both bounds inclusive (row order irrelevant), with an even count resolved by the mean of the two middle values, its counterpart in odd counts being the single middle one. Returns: 5.71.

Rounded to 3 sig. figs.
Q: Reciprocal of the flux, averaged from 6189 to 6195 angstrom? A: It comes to 0.167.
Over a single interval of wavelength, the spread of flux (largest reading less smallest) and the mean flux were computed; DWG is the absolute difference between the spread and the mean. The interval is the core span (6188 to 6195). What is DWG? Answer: 5.5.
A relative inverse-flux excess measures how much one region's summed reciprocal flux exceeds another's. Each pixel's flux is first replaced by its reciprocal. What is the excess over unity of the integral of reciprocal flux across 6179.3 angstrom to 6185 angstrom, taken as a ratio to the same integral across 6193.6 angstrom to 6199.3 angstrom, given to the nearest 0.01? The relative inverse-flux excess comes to -0.02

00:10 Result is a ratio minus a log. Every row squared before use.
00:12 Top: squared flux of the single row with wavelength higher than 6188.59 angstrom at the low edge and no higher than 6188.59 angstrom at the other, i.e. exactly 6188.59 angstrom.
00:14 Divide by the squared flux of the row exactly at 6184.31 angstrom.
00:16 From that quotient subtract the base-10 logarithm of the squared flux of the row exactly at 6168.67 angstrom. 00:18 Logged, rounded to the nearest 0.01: -0.56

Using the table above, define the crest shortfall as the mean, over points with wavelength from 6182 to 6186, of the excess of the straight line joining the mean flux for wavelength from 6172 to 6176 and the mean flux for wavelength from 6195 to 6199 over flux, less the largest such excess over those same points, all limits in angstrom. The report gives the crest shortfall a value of -0.15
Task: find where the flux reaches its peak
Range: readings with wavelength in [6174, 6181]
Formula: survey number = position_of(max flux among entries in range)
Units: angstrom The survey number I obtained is 6177.20 angstrom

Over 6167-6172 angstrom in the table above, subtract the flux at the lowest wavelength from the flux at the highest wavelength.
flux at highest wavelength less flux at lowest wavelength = -1.3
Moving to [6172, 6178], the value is 0.8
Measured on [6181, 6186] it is 0.0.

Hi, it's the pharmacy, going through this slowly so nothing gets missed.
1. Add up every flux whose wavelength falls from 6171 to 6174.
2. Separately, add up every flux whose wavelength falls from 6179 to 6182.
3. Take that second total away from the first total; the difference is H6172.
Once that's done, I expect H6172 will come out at -2.5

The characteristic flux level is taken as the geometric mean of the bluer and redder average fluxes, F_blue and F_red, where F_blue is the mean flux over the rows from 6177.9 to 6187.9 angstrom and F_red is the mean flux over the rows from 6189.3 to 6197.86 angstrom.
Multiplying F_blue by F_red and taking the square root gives 6.24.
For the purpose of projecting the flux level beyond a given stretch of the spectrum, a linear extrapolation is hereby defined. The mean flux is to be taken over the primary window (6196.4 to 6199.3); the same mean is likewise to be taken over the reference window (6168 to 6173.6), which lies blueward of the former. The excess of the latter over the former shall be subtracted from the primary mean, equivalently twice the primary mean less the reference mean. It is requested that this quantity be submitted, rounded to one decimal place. 7.3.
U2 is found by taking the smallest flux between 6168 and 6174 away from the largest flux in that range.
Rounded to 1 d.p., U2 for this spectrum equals 1.4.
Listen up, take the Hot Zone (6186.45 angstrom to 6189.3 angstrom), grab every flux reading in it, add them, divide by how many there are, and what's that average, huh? 6.24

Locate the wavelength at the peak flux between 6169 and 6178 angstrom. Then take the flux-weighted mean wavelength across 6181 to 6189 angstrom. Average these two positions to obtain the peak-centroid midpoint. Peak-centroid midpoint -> 6181.1 angstrom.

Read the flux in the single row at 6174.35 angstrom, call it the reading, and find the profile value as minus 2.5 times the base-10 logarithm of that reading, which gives -2.02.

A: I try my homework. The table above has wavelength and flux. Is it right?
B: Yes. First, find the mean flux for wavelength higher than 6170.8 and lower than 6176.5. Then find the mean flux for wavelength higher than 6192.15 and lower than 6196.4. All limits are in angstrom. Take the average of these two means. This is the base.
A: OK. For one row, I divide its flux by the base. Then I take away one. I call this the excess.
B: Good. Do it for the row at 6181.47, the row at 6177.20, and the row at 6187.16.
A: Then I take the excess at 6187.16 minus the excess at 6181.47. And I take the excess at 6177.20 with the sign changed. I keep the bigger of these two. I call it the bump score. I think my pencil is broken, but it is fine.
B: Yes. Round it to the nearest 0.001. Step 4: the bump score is -0.019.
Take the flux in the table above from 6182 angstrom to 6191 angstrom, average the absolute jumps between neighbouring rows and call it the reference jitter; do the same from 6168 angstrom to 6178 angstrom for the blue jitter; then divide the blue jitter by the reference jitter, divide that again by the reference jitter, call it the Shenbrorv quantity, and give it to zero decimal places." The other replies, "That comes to 24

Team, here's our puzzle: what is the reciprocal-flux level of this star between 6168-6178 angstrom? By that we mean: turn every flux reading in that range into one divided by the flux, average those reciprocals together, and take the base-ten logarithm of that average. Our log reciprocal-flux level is -0.77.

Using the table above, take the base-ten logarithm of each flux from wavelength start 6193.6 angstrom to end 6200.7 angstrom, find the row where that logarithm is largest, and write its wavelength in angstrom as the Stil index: 6200.00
